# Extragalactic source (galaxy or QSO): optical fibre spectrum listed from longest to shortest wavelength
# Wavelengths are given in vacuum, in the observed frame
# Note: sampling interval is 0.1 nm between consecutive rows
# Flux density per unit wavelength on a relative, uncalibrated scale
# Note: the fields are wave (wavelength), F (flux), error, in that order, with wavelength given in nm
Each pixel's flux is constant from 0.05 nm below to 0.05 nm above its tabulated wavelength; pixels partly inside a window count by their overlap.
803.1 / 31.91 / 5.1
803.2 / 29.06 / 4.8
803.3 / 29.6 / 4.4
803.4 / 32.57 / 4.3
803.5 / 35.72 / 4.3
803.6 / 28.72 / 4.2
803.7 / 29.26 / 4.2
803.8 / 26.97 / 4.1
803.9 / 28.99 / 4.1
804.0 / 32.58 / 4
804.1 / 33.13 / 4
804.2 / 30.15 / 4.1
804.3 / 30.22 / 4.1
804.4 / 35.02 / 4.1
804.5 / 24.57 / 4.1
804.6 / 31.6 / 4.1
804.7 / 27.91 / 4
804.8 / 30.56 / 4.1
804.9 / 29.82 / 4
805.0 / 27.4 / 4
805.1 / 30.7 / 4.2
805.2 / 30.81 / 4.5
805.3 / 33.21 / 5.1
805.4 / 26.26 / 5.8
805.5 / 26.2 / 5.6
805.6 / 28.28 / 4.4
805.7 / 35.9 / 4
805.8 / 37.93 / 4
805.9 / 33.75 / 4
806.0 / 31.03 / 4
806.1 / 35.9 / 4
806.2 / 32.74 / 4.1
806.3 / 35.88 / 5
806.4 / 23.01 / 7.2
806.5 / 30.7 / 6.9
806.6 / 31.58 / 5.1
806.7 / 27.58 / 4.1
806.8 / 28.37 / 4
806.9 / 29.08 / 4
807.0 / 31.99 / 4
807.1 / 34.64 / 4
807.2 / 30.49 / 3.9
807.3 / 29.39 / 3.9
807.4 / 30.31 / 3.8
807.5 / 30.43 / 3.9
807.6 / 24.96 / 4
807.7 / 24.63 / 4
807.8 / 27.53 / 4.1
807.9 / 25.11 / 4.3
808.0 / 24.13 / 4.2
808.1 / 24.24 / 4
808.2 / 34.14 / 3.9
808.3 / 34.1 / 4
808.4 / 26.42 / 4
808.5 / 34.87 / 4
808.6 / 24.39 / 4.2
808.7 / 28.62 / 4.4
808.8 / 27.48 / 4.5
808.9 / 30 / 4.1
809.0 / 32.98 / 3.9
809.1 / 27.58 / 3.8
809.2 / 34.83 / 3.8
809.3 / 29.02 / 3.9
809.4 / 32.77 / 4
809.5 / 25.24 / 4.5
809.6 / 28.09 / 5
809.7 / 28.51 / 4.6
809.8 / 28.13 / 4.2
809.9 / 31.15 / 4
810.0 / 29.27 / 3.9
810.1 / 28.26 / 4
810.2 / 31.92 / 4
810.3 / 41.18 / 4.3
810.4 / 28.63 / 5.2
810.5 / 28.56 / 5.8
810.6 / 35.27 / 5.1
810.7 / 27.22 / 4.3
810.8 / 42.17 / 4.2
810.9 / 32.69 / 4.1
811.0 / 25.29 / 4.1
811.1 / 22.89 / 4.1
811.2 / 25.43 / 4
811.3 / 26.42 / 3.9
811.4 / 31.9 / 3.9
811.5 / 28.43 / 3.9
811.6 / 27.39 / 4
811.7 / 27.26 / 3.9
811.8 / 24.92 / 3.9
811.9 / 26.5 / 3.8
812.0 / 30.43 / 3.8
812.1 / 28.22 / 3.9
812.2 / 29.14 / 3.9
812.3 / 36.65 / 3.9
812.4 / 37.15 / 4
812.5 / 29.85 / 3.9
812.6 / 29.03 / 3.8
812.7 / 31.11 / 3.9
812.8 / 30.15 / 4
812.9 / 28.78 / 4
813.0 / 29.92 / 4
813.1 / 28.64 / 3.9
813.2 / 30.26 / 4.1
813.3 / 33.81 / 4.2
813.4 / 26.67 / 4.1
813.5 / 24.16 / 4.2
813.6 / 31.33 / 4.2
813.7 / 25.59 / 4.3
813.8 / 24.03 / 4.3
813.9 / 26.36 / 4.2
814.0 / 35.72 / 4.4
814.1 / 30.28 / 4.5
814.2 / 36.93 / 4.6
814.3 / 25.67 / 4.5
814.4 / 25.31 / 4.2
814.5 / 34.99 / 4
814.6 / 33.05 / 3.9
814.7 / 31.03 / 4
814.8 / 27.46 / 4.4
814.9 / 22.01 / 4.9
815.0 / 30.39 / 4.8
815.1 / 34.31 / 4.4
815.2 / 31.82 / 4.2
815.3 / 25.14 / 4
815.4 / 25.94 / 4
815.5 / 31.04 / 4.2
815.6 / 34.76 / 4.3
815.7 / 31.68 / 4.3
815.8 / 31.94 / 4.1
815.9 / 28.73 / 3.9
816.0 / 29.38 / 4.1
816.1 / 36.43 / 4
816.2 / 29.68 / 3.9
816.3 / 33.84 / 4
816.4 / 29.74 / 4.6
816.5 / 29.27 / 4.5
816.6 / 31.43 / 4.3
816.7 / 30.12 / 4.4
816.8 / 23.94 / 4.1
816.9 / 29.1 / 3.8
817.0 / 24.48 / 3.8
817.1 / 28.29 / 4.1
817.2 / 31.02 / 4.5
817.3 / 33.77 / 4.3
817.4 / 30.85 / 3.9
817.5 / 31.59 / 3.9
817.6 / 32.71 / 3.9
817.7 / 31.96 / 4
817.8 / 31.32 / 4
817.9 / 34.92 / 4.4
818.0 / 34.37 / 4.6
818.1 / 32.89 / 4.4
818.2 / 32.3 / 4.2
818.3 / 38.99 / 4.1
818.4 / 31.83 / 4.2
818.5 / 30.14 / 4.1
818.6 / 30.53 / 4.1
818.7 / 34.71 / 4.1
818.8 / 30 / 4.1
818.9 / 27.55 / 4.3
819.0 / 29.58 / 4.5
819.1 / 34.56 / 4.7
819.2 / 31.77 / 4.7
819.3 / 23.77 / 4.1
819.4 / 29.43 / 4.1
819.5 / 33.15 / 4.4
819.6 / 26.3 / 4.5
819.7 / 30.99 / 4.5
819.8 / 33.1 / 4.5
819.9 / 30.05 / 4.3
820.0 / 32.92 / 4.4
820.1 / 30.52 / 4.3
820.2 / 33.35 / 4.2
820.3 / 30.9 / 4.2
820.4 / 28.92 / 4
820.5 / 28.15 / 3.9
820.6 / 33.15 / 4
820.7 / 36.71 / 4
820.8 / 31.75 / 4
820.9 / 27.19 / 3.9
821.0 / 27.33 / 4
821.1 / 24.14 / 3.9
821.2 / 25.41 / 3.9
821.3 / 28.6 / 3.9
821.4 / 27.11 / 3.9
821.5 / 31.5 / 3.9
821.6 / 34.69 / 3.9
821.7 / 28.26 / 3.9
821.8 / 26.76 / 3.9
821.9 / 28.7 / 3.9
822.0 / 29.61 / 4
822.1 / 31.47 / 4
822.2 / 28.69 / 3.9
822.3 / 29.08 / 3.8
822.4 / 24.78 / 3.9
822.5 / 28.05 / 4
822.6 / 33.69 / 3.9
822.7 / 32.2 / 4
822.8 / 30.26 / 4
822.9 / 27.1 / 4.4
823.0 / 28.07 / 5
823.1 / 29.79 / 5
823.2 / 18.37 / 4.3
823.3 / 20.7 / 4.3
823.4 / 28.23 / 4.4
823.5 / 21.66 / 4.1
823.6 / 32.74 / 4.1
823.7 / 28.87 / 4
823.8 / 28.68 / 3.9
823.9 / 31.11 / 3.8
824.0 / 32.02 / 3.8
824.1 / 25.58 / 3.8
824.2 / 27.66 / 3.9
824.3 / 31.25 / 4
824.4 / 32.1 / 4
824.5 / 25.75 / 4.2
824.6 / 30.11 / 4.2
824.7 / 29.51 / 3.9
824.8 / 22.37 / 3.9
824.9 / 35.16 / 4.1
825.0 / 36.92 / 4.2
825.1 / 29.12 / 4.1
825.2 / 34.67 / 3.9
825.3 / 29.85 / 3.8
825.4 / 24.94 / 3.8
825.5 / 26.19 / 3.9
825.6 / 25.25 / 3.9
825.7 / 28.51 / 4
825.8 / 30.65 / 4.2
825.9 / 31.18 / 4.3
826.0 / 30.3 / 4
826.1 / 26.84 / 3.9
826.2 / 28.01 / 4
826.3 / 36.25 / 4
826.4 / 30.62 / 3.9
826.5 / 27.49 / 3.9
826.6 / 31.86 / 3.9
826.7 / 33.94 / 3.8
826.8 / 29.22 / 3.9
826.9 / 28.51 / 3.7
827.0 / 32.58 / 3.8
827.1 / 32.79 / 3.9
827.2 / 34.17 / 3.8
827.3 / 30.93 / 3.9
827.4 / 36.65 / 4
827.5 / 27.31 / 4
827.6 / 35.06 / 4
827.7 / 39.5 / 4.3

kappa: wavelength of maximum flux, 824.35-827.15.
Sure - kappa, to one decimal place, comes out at 825.0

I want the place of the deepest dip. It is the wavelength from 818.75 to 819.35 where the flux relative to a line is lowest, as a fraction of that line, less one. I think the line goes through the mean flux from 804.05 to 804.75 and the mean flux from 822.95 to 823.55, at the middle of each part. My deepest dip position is 819.3 nm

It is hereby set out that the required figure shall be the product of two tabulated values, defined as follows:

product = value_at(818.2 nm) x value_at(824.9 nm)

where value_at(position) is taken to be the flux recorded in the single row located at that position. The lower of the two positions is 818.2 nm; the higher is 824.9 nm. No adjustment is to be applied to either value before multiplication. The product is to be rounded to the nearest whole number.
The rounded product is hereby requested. 1136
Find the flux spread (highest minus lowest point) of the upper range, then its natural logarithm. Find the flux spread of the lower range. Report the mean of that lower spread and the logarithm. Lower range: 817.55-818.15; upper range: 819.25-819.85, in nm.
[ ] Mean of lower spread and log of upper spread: 2.9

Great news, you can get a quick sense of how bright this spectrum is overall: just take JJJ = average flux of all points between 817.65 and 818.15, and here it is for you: 33.1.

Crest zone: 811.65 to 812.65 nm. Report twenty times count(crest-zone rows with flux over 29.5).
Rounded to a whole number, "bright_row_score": 80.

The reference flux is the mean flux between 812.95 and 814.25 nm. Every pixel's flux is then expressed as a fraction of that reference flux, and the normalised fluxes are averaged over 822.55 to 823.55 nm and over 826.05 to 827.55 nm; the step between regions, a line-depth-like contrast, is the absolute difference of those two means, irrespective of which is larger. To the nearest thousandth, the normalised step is 0.140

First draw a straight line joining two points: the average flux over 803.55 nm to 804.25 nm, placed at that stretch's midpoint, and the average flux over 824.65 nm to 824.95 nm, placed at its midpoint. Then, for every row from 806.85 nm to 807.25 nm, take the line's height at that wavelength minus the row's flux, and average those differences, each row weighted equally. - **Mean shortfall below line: -1.7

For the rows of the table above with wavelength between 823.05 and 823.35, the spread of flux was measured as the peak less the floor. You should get 11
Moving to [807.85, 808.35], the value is 10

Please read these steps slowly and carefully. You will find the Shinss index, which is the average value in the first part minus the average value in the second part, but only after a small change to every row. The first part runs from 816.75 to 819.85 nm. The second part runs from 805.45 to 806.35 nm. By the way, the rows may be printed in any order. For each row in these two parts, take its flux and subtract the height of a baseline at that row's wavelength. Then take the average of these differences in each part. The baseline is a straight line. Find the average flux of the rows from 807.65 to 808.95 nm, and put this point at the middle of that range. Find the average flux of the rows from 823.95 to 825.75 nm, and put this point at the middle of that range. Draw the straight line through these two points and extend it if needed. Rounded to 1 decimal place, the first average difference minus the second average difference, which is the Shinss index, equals -3.0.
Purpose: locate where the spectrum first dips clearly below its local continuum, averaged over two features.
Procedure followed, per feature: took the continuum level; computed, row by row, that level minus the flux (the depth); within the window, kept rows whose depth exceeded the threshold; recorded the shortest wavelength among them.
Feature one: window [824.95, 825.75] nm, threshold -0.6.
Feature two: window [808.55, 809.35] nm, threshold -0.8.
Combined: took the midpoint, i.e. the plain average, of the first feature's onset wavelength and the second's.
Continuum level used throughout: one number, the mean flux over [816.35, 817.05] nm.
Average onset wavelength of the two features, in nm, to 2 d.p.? 817.00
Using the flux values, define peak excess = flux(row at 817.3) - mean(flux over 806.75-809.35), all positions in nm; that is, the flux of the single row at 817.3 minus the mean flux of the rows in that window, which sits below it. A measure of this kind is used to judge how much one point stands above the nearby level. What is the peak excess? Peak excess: 5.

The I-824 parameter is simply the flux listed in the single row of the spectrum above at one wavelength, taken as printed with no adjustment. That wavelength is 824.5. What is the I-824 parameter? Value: 25.75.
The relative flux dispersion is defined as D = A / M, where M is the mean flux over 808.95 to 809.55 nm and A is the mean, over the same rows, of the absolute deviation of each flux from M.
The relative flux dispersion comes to 0.103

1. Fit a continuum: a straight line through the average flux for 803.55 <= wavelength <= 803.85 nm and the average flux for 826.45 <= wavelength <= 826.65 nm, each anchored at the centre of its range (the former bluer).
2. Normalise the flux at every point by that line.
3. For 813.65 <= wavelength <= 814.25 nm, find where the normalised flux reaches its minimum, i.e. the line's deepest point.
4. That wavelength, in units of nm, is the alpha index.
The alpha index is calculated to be 813.8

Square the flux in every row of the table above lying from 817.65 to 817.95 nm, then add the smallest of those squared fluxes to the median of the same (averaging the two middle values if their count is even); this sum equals 2002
